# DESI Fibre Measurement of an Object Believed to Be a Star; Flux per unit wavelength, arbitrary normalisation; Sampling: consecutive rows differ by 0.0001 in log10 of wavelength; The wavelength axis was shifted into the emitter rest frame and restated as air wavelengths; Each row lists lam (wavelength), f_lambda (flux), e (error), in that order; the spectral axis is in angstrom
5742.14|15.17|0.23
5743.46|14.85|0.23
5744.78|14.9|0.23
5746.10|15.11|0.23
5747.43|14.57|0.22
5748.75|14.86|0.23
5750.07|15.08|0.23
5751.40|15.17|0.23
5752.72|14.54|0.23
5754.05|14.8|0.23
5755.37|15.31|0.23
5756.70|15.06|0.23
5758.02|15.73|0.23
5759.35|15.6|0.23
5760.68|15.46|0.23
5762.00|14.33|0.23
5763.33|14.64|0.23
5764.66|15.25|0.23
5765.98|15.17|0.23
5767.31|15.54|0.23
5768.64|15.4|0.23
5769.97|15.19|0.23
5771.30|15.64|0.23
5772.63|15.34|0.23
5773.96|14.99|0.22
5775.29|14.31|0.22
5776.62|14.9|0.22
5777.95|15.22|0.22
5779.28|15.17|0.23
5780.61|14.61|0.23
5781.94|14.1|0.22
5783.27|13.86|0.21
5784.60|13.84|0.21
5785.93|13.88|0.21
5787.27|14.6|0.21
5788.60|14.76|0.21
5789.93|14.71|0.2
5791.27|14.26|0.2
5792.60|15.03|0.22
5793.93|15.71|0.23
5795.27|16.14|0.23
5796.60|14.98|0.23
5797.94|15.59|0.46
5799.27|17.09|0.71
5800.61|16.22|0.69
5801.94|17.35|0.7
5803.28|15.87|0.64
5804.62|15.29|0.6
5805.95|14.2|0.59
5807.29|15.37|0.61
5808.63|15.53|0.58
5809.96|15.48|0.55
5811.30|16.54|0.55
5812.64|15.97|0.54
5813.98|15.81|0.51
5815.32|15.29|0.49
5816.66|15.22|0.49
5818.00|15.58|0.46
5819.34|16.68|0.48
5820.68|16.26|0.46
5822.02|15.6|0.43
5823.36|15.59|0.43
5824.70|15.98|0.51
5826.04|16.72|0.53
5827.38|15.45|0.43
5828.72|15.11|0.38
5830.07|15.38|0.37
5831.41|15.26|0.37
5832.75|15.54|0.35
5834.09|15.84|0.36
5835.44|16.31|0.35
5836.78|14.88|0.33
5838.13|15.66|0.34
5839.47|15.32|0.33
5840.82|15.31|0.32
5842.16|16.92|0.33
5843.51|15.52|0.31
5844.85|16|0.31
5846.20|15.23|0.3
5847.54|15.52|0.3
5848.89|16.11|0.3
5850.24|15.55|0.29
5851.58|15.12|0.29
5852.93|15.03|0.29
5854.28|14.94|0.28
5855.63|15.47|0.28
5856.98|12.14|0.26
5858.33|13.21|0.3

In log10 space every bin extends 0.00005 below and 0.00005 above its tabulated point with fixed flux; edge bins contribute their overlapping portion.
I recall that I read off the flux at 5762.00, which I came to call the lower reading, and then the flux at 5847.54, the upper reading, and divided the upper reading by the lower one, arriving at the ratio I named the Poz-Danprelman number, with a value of 1.08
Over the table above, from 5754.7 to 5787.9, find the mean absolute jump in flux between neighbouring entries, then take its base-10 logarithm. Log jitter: -0.4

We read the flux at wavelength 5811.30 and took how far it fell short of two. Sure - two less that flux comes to -14.5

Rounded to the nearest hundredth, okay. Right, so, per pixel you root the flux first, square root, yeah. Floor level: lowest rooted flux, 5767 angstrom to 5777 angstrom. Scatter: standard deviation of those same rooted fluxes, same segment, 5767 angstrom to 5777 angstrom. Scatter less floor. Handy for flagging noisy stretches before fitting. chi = -3.73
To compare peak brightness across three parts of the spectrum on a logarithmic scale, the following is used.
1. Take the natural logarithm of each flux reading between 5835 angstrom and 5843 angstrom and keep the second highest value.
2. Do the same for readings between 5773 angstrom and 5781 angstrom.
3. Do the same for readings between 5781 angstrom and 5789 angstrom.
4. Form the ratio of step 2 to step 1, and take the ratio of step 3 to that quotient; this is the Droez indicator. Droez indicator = 2.75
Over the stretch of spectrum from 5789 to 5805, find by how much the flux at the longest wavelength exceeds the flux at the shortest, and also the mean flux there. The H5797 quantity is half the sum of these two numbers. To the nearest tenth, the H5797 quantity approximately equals 8.1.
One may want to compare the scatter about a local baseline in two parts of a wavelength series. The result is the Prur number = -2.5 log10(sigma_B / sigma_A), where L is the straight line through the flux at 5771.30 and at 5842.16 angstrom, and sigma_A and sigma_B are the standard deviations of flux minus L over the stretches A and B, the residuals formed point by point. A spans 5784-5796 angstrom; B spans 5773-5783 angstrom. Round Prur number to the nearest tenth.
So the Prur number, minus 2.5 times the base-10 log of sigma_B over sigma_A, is 0.5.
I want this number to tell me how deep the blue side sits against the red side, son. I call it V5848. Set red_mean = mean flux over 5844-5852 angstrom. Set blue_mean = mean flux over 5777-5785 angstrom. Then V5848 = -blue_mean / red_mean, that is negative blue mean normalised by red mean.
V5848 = -0.93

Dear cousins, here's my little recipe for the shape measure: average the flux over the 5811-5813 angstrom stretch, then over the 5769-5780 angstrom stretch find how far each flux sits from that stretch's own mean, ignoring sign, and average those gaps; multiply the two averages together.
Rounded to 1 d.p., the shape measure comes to 4.4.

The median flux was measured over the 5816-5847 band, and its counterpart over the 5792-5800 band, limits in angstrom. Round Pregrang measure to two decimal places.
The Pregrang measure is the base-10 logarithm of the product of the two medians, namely 2.39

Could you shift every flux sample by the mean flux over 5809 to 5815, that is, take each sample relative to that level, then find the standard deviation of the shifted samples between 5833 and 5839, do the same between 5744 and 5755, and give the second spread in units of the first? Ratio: 0.4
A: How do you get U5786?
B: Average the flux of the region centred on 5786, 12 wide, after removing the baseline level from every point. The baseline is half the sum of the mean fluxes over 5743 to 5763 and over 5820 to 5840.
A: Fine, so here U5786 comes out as -1.05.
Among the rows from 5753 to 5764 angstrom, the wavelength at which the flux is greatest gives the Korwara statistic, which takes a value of 5758.02 angstrom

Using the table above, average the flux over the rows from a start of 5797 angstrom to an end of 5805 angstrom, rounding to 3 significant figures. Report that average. 16.2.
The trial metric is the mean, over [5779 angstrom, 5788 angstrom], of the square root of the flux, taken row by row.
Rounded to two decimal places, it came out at 3.78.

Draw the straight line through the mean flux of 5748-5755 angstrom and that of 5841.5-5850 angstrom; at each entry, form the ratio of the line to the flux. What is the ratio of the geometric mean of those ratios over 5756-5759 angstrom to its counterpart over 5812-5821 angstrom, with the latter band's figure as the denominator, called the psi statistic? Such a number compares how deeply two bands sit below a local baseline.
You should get 0.99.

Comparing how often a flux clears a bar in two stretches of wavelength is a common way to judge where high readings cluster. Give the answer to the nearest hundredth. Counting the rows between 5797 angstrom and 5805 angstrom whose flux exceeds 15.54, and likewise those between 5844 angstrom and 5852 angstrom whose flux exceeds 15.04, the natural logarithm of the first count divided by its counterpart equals -0.18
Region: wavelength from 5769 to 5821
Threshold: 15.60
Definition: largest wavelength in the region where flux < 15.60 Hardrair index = 5818.00 angstrom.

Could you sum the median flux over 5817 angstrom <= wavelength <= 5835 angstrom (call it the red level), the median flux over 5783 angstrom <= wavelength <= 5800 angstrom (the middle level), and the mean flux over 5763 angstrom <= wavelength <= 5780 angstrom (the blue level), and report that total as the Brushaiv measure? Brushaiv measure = 45.5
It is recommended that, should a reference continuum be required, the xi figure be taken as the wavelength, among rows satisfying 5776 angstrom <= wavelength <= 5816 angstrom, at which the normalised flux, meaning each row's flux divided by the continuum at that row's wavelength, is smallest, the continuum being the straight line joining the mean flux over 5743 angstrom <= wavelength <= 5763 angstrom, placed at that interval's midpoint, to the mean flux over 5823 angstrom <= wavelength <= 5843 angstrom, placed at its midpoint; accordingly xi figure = 5784.60 angstrom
